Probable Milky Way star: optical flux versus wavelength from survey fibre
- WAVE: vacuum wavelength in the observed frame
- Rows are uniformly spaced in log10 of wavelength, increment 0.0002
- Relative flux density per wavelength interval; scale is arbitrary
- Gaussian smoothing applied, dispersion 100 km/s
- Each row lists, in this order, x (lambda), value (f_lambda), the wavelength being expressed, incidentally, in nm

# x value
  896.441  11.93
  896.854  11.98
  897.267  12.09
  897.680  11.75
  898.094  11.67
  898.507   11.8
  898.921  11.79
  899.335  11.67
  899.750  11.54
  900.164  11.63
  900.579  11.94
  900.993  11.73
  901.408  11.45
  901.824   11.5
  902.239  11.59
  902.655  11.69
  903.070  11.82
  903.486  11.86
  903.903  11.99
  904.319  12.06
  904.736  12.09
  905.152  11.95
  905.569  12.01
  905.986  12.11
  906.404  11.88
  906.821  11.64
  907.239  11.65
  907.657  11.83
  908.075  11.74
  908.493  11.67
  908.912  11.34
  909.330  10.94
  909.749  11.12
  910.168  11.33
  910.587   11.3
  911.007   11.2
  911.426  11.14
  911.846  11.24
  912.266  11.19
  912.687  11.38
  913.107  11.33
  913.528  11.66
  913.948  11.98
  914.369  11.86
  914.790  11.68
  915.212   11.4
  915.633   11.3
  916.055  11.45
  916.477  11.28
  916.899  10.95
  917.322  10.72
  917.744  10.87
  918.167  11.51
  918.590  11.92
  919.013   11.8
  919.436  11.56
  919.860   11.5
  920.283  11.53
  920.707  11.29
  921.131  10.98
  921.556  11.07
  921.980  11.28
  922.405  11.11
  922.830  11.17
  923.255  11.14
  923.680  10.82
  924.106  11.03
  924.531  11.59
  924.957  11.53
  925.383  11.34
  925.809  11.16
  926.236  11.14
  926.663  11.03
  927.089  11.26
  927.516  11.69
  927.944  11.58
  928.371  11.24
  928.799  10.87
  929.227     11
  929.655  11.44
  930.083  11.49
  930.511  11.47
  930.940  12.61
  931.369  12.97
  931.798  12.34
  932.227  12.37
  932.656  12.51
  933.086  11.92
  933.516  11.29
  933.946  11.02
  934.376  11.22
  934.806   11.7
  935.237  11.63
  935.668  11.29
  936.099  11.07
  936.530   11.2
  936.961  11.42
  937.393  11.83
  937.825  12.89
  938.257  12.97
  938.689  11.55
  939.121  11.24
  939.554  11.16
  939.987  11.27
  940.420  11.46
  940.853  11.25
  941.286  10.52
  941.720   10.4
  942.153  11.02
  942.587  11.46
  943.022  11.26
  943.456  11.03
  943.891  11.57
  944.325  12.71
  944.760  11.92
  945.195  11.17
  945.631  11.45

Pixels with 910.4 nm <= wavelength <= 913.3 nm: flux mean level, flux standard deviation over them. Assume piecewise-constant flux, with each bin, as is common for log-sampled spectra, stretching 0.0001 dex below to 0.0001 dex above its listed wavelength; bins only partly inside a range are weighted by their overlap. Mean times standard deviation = 1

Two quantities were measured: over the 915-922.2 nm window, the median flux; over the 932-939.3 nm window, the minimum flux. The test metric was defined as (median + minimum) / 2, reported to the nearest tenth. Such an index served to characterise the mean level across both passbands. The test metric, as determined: 11.2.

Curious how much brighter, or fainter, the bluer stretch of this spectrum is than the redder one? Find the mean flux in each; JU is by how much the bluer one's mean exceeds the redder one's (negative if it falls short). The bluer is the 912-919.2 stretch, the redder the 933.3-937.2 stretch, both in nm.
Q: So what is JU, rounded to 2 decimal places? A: 0.11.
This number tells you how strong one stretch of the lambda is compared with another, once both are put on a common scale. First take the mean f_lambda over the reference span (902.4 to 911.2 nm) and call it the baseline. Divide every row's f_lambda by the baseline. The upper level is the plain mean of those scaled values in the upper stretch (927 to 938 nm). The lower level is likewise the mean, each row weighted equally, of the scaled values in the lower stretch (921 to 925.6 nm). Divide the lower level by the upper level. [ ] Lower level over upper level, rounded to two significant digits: 0.96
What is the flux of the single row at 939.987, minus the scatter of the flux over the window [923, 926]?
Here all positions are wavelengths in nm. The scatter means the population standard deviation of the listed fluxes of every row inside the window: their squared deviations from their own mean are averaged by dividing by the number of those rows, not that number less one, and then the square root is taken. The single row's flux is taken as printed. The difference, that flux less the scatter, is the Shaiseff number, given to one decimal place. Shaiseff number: 11.0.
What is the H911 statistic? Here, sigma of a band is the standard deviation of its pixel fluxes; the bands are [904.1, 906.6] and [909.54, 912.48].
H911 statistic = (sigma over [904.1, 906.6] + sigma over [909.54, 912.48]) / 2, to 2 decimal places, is 0.08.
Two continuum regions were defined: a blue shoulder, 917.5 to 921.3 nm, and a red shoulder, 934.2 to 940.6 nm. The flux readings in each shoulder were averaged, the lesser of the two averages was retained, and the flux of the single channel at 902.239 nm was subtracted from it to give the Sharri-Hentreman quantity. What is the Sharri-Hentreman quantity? -0.15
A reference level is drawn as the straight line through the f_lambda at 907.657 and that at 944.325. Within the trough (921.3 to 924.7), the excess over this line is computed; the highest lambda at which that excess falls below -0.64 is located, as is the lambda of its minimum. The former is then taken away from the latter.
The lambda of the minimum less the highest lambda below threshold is -0.85 nm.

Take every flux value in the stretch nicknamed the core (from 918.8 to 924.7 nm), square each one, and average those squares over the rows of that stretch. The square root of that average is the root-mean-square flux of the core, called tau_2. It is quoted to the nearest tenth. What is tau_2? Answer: 11.3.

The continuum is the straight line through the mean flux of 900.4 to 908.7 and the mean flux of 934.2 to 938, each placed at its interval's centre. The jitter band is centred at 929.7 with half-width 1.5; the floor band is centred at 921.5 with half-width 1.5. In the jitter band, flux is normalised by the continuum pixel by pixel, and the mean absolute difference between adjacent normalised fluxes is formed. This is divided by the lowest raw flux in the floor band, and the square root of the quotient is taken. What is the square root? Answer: 0.053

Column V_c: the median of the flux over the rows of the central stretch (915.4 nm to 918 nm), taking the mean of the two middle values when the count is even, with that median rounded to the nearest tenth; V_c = 11.1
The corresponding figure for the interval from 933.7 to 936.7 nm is 11.2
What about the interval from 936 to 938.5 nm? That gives 11.6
